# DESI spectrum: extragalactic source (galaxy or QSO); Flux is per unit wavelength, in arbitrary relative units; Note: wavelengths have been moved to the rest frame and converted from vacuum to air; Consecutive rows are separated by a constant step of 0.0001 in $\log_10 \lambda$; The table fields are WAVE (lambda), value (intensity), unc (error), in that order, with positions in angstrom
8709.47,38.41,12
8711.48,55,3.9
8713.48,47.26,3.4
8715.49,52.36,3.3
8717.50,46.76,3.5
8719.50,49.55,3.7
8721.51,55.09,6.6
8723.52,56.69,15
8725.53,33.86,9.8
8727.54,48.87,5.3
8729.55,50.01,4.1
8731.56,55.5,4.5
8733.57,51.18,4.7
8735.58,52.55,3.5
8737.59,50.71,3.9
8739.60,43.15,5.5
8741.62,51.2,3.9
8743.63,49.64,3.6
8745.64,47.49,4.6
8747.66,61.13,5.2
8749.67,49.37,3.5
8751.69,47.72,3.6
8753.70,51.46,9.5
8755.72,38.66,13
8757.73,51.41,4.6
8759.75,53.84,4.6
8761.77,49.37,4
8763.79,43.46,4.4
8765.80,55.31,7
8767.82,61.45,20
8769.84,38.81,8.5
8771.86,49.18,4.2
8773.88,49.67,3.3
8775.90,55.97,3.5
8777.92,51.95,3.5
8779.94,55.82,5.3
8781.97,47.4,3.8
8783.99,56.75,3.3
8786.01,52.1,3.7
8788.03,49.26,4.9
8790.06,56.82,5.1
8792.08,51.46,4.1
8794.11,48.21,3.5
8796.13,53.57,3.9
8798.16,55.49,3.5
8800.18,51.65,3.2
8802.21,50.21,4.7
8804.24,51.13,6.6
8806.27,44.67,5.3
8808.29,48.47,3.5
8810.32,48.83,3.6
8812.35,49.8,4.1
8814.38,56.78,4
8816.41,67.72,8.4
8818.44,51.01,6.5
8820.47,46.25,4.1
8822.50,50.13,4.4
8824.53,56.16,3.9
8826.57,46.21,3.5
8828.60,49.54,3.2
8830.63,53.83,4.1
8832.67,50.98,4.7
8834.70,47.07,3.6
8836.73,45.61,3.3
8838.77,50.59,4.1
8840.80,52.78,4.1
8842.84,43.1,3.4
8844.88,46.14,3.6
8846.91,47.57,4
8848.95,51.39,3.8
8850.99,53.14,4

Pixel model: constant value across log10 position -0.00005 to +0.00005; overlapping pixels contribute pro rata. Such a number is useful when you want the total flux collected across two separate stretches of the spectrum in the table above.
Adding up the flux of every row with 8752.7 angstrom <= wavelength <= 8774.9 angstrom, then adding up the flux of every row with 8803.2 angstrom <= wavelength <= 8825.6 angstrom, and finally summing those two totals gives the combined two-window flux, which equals 1114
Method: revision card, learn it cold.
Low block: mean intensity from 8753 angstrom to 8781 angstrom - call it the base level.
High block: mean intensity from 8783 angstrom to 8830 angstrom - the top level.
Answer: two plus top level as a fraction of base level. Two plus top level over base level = 3.03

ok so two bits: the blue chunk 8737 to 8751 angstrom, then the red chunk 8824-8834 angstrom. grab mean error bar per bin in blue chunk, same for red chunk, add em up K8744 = 8.2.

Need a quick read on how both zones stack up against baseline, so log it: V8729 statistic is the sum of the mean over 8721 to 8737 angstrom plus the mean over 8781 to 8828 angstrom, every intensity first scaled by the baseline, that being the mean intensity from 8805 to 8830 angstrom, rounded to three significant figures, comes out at 1.99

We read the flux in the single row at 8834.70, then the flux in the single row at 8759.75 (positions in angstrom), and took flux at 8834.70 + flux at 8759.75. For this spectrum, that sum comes 101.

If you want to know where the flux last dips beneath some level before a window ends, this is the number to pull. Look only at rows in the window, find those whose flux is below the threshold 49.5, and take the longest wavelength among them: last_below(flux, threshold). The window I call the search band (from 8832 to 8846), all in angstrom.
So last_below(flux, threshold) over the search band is 8844.88 angstrom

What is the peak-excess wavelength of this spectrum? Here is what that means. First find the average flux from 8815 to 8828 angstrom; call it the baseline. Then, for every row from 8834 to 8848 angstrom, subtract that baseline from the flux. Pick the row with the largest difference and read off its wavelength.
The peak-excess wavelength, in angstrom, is 8840.80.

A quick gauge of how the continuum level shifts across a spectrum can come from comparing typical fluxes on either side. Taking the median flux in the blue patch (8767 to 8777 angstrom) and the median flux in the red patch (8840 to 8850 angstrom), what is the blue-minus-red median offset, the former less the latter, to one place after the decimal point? 2.1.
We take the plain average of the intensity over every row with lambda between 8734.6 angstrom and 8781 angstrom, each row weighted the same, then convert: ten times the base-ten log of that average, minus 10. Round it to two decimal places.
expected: 7.02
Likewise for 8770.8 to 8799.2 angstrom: 7.19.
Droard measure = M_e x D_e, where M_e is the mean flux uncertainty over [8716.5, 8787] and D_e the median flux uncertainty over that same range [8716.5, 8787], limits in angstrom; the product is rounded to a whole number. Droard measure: 25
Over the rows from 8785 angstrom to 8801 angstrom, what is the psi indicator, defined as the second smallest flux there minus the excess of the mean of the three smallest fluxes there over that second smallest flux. 48.9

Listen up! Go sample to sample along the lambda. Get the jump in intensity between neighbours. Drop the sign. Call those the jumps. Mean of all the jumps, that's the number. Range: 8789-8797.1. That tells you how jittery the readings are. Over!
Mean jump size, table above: 4.7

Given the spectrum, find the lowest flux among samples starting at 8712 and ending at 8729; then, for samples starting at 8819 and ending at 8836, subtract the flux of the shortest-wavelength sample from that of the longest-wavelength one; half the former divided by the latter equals 21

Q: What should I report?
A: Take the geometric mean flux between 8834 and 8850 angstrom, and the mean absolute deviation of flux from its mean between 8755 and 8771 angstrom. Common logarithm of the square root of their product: 1.248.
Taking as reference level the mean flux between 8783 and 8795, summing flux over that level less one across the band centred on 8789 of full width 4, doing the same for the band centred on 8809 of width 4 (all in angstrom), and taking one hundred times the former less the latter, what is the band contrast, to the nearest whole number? 17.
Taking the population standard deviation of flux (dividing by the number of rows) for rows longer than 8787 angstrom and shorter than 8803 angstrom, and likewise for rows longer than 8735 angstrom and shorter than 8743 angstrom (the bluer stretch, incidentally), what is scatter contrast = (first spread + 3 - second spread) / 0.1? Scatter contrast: 21.4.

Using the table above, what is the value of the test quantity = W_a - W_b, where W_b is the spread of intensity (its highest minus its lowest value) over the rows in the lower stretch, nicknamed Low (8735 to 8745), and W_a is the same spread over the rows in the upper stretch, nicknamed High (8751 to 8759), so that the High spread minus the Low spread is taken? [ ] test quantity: 3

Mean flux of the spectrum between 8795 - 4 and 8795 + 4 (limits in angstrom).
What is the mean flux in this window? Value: 52.2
